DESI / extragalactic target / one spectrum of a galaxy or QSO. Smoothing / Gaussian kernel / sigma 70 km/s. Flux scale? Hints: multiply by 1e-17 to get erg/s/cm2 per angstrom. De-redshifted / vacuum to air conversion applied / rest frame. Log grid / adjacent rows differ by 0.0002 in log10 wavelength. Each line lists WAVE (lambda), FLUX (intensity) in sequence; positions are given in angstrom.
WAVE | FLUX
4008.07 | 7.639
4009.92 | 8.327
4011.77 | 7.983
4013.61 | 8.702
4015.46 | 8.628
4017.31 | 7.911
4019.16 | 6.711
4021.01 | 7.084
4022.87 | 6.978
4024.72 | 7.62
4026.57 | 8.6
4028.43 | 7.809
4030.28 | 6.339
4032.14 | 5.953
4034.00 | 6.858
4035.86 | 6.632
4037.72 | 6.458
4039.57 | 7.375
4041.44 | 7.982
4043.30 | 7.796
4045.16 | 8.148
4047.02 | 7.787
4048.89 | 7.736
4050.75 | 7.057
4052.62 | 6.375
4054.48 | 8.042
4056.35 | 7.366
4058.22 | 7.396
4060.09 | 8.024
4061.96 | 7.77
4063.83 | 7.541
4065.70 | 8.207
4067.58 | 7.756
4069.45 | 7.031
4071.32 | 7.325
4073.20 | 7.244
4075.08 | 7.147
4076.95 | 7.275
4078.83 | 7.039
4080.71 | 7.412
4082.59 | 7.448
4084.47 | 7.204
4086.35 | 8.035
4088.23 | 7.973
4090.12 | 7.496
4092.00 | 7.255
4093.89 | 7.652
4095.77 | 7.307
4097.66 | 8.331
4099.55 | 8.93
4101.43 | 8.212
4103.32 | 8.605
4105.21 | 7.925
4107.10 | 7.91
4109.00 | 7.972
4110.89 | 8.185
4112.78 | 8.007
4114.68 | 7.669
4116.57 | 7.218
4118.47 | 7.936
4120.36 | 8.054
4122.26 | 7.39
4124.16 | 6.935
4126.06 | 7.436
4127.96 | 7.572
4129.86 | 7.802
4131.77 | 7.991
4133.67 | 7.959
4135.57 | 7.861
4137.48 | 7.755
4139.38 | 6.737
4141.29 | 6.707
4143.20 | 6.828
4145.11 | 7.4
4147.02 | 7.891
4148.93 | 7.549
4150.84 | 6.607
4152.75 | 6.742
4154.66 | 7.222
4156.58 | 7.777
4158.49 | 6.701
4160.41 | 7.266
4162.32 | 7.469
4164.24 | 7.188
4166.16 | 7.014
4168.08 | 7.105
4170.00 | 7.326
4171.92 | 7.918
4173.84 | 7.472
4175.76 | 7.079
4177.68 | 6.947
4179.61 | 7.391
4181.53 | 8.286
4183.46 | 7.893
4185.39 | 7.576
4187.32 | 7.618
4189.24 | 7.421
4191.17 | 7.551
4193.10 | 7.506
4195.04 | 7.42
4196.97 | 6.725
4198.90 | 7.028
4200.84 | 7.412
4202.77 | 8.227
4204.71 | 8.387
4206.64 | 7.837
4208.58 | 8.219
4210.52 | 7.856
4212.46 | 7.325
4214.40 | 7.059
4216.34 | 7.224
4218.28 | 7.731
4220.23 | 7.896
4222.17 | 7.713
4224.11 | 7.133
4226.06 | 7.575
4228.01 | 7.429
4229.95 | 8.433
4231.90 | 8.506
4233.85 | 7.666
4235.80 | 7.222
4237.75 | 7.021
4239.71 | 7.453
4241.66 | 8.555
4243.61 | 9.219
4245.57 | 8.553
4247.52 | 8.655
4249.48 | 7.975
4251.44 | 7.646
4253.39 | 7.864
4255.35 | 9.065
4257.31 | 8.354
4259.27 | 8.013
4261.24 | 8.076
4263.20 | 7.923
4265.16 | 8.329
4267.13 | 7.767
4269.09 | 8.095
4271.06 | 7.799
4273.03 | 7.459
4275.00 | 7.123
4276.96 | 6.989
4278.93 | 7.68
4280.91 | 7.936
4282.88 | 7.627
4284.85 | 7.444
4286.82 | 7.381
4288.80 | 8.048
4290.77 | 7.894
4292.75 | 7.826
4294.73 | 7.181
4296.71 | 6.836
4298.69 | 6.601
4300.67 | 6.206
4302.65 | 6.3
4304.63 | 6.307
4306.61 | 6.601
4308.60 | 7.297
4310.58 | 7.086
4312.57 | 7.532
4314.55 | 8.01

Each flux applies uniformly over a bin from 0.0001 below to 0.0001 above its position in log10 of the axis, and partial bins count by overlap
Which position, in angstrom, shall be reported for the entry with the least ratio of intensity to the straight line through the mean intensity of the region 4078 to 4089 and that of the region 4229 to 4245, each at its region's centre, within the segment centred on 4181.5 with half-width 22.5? 4196.97 angstrom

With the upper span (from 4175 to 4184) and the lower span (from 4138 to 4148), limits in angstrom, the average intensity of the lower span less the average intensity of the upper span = -0.4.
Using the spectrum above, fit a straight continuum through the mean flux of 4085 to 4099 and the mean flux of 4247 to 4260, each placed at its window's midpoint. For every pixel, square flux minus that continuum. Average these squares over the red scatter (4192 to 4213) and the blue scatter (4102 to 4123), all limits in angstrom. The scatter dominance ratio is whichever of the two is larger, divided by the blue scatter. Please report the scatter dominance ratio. 2.9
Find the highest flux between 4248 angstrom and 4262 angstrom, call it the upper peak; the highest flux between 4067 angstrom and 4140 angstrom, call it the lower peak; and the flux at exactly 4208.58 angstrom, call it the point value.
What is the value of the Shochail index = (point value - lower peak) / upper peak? -0.078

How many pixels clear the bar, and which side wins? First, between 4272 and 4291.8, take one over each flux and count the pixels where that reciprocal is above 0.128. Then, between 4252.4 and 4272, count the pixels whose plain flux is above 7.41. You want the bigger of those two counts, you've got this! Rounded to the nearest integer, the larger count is 10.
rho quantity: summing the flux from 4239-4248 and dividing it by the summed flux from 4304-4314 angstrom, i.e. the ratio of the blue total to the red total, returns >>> 1.22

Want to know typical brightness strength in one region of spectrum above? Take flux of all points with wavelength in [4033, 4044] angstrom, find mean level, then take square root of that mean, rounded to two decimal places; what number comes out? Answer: 2.68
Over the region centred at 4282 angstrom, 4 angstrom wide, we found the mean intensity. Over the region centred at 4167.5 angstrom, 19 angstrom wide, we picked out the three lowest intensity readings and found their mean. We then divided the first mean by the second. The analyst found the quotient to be 1.12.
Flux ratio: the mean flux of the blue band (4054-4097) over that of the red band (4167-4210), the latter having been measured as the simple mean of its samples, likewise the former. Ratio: 0.99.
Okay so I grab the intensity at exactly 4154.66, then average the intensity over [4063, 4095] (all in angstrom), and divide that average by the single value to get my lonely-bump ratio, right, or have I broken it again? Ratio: 1.03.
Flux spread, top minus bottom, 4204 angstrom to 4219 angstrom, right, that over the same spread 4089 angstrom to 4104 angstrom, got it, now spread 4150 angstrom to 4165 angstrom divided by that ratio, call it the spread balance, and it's 1.5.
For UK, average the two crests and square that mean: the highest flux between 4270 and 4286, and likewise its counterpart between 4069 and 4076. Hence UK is 58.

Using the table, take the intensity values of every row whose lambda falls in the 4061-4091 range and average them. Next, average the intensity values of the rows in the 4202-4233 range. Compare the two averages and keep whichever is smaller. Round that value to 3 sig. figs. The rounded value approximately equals 7.49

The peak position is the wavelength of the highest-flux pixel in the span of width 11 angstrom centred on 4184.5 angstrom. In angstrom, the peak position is 4181.53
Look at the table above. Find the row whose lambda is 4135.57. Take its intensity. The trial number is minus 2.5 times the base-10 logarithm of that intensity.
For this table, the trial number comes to -2.24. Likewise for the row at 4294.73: -2.14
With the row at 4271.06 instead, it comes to -2.23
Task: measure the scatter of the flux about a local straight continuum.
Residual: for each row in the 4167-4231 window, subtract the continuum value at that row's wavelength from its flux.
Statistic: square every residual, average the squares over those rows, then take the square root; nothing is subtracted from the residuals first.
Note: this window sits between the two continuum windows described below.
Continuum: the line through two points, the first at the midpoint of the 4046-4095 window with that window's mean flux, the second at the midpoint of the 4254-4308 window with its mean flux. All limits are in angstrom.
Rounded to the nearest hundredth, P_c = 0.43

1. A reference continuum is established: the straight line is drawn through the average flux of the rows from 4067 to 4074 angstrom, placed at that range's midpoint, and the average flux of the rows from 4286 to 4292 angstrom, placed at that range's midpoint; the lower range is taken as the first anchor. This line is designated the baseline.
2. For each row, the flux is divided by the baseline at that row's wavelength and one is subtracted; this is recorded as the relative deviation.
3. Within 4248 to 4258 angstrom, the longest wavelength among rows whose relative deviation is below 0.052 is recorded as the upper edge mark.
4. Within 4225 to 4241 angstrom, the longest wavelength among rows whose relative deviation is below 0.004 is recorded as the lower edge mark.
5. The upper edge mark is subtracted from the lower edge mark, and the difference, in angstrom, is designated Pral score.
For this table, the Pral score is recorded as -13.7 angstrom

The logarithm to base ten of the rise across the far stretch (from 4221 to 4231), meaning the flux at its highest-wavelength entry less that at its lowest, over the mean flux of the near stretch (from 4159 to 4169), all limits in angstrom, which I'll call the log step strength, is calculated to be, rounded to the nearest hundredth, -1.00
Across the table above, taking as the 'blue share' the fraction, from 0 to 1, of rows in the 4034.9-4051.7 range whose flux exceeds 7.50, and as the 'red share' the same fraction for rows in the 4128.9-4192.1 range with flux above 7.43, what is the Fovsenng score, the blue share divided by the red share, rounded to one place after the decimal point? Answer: 1.1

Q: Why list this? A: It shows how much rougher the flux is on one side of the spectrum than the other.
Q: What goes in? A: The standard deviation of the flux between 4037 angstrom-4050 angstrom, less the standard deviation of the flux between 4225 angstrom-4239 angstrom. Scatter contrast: -0.01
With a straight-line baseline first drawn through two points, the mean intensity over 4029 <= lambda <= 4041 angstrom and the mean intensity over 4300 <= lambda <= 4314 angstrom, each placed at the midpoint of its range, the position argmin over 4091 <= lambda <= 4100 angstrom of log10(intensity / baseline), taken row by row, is 4092.00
